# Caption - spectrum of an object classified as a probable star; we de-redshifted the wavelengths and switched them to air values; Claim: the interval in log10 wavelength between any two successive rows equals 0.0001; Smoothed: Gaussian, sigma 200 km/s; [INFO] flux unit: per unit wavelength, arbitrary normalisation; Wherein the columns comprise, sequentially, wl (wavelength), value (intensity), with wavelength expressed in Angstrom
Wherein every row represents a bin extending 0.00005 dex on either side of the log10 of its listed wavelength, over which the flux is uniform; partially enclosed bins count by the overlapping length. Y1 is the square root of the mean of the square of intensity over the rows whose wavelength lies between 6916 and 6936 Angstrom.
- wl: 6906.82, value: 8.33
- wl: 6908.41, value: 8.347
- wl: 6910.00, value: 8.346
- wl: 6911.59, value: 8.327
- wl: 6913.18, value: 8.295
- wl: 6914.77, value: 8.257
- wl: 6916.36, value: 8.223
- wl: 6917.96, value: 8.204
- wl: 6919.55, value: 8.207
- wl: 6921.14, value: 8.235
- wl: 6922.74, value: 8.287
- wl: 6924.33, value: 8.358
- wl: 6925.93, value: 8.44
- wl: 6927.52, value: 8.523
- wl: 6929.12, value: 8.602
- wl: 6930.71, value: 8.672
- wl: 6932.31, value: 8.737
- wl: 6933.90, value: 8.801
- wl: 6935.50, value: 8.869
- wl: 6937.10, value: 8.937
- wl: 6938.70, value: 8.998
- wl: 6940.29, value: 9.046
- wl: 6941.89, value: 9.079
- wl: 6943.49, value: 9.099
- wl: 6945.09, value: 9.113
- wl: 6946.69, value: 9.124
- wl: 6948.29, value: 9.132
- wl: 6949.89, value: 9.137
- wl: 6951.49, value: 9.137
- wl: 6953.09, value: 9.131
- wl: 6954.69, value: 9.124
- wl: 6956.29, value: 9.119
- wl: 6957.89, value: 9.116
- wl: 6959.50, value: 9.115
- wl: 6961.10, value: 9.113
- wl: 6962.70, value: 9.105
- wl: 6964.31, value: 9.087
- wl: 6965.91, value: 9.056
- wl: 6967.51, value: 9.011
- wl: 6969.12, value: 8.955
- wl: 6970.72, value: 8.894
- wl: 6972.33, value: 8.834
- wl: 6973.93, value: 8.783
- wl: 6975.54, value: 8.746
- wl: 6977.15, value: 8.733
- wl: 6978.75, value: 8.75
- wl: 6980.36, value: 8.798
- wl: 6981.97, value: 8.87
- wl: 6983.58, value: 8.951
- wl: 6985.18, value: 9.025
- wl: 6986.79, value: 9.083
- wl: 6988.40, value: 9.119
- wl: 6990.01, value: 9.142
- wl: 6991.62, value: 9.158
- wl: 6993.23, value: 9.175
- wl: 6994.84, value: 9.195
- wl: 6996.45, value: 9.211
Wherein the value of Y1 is 8.48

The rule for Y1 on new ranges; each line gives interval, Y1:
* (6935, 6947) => 9.03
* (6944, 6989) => 9.01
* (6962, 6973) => 8.99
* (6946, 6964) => 9.12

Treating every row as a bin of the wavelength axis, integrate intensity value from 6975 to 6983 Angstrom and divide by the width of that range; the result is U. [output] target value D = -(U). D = -8.78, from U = 8.78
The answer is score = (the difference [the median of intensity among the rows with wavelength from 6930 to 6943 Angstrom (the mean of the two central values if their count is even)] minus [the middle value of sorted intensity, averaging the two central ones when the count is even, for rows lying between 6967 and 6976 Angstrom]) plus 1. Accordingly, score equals 1.04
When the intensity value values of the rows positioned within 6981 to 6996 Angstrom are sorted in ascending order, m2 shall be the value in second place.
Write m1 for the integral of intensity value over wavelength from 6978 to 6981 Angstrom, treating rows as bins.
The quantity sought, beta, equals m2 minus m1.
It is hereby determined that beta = -17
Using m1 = 26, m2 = 8.951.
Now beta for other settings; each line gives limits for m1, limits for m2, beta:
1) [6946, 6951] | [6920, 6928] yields -37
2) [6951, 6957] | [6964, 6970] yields -46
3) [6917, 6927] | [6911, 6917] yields -75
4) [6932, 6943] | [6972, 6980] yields -90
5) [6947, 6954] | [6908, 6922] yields -56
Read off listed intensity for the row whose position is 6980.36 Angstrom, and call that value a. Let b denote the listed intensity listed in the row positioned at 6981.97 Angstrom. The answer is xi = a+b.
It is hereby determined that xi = 17.7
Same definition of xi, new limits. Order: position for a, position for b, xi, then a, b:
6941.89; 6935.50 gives 17.9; 9.079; 8.869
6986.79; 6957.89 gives 18.2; 9.083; 9.116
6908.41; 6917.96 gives 16.6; 8.347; 8.204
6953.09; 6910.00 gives 17.5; 9.131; 8.346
